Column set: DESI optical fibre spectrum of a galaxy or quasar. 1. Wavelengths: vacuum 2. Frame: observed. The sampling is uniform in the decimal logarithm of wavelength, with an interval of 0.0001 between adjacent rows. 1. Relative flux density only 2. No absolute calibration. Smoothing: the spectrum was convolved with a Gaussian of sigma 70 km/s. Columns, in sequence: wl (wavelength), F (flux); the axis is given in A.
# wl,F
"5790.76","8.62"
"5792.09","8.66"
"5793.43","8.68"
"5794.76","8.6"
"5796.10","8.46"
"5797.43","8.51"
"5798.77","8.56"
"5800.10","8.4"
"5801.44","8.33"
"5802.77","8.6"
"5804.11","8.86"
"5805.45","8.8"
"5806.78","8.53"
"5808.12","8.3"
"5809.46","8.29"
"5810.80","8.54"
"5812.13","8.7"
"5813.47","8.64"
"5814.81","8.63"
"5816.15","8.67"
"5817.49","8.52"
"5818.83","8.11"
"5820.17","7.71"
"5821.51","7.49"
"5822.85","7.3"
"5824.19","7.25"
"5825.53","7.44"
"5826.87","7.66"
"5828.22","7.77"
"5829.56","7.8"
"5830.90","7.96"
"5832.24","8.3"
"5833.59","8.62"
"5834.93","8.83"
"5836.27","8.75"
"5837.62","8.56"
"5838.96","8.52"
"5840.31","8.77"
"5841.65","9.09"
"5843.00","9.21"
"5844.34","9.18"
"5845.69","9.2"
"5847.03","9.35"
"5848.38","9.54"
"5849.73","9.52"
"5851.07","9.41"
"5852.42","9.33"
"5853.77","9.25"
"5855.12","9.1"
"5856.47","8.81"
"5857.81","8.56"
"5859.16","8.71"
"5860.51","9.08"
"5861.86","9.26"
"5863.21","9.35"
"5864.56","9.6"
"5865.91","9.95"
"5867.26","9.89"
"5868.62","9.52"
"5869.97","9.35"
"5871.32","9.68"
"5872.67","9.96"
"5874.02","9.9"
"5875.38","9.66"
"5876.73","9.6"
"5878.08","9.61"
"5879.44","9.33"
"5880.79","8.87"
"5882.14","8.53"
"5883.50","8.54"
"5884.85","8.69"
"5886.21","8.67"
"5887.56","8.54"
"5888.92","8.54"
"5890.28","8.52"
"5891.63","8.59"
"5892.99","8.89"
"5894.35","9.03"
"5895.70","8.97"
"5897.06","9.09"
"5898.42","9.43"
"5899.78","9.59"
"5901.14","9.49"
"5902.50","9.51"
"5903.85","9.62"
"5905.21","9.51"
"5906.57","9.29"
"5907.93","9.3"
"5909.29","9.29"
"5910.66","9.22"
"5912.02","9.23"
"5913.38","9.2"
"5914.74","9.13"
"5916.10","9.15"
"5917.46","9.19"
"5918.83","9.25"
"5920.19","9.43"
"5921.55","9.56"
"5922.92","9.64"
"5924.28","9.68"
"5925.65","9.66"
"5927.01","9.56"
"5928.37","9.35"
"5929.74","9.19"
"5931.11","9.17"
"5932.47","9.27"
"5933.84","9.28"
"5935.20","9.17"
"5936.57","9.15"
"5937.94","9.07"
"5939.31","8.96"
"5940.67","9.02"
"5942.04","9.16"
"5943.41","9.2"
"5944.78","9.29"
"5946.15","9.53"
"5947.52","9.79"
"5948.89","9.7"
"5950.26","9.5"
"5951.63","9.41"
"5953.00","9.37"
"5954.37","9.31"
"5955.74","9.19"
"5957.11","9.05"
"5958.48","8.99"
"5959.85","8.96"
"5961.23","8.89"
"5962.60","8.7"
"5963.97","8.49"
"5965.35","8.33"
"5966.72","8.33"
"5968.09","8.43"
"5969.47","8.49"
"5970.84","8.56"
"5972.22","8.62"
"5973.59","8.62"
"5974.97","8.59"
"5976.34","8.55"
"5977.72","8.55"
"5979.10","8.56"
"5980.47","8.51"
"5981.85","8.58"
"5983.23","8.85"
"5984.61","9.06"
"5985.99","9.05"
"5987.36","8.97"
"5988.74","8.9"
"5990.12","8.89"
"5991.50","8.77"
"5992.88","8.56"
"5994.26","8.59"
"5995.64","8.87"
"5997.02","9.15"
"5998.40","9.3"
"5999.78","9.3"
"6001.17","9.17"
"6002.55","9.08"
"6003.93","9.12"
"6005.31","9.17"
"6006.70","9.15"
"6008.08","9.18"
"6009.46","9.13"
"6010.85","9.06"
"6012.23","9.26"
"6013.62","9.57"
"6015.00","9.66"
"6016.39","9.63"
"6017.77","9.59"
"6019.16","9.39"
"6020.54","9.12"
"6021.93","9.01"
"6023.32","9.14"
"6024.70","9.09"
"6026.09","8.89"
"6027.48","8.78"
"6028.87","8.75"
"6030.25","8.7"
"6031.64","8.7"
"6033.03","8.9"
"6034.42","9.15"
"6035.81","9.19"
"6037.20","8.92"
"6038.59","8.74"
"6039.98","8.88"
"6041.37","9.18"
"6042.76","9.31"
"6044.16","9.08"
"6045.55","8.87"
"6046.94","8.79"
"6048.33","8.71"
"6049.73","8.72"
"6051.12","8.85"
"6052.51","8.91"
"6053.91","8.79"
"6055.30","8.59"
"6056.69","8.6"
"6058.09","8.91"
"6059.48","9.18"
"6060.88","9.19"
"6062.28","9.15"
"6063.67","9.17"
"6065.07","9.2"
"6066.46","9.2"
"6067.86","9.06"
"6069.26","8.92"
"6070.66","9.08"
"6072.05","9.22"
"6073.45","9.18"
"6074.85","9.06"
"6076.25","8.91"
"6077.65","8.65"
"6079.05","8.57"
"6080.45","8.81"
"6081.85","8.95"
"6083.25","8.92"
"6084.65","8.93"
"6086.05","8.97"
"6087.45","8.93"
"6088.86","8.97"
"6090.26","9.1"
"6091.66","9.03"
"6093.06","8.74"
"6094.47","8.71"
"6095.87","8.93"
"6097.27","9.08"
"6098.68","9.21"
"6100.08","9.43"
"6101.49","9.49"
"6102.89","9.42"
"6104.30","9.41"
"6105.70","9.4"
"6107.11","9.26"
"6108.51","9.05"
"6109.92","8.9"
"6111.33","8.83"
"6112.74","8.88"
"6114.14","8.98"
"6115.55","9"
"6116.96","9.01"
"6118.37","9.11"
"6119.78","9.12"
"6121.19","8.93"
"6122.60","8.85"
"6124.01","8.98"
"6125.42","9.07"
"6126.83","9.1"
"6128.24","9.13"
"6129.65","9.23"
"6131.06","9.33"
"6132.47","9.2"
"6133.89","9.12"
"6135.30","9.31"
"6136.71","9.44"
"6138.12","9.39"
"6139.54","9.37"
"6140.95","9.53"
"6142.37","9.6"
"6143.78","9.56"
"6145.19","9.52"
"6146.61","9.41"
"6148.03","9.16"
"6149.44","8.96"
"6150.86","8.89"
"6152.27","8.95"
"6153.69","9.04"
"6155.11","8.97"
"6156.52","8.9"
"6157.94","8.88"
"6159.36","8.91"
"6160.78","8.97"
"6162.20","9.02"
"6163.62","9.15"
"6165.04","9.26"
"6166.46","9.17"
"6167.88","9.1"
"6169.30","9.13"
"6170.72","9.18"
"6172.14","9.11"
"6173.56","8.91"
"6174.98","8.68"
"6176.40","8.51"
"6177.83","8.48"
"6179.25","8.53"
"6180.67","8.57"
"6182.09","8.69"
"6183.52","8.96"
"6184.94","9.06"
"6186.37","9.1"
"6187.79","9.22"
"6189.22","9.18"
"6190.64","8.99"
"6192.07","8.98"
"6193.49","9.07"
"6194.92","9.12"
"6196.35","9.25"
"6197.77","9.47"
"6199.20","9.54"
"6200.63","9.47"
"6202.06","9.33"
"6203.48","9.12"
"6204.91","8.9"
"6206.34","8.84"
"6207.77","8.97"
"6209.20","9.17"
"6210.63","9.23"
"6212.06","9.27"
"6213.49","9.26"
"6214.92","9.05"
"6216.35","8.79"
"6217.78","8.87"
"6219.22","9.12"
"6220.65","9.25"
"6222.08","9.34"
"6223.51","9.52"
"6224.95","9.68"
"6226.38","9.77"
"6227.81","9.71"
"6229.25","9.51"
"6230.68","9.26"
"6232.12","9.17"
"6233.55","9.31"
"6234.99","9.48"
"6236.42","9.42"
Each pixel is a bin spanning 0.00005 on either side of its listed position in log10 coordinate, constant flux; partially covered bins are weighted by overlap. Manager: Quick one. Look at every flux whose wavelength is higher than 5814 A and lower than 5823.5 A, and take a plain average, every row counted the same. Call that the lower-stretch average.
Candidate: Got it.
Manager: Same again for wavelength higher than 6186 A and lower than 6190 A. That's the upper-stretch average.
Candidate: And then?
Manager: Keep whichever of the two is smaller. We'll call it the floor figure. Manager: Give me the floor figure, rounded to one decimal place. 8.1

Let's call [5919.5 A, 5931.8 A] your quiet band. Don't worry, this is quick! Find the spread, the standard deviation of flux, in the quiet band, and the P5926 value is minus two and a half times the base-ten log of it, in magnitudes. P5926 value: 1.8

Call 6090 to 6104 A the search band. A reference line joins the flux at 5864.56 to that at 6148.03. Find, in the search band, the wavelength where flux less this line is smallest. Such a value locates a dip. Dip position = 6094.47 A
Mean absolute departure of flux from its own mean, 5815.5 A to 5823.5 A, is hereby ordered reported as 0.47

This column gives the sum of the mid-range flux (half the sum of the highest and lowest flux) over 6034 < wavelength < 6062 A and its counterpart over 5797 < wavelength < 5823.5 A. 17.0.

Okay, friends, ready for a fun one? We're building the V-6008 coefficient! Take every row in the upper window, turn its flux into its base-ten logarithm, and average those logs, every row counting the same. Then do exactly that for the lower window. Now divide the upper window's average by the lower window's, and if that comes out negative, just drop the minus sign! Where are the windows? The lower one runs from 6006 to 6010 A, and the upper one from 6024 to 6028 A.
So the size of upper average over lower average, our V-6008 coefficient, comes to 0.99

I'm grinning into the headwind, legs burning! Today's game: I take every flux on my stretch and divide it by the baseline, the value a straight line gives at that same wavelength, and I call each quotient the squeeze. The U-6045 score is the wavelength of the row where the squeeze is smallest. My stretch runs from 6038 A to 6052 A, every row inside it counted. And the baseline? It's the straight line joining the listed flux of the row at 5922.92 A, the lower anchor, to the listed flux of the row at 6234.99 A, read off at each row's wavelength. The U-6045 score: 6048.33 A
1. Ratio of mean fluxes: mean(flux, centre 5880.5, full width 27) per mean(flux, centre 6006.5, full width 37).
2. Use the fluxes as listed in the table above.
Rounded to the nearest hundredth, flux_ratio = 1.00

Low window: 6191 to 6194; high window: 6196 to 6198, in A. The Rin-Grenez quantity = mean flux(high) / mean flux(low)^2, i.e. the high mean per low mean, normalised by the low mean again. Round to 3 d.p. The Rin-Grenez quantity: 0.115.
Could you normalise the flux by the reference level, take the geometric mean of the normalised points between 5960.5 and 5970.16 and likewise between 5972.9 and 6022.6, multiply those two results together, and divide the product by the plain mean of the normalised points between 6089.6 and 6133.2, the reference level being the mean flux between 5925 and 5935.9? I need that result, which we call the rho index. 0.90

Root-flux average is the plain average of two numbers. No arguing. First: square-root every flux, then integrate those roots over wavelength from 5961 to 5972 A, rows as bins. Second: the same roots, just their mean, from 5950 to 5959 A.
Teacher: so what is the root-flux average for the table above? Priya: 18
